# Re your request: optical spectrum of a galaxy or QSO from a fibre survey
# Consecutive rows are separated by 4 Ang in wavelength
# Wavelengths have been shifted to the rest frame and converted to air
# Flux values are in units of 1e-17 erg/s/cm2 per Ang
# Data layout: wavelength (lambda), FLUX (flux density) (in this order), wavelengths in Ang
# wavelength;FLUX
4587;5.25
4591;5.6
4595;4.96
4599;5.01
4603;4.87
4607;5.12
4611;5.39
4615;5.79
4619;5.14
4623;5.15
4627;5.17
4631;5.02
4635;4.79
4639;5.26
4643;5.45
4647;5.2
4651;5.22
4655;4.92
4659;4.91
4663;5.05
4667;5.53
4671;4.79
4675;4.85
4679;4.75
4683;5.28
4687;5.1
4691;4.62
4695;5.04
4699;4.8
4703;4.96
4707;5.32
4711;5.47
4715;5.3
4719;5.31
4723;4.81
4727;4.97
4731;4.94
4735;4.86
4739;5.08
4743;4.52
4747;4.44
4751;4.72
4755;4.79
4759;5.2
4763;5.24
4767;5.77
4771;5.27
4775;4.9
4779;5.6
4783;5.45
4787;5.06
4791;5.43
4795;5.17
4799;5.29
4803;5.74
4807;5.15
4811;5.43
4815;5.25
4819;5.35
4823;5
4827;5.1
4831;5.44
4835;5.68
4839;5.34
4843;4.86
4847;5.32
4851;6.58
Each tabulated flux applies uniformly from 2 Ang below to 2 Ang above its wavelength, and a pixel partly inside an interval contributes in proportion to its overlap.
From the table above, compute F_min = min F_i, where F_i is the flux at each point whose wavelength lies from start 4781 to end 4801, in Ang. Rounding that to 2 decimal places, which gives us 5.06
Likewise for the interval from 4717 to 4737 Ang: 4.81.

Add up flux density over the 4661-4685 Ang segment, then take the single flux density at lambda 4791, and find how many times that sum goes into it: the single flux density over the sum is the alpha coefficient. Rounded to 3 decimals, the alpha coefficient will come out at 0.180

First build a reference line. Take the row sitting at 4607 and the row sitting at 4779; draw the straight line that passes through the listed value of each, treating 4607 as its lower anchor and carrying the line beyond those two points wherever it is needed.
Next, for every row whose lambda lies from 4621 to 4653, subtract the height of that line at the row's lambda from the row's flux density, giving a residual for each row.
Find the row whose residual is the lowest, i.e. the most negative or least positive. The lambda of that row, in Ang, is 4635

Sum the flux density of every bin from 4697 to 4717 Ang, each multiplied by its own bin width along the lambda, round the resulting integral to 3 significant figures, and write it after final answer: 103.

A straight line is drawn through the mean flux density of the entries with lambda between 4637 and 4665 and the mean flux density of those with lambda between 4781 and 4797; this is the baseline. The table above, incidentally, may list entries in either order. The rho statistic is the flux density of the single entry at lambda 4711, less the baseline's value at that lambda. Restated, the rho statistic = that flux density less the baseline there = 0.3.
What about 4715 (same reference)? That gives 0.1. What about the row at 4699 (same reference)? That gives -0.4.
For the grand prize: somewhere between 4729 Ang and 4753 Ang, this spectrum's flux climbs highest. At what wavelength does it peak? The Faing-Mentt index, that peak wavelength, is 4739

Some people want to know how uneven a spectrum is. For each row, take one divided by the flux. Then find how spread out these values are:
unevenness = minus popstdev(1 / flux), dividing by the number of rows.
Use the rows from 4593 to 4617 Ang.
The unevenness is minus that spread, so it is -0.0111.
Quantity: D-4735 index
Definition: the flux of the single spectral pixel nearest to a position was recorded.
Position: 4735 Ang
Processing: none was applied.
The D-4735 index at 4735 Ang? 4.86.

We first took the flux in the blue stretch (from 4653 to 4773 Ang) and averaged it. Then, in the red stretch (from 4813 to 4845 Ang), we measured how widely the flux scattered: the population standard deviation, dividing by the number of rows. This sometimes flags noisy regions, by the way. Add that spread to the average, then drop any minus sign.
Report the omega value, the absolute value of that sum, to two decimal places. 5.26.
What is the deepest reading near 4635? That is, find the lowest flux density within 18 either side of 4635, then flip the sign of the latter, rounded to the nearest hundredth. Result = -4.79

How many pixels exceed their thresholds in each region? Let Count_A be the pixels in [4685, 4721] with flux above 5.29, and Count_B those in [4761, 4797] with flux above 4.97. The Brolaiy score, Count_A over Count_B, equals 0.50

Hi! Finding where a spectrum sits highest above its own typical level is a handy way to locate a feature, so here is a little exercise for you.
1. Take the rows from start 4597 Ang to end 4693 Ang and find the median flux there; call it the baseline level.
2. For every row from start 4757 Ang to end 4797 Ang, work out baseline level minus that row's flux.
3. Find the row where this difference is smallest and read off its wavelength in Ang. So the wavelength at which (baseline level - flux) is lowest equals 4767 Ang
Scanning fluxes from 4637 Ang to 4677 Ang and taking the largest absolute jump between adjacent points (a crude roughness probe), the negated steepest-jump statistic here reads -0.74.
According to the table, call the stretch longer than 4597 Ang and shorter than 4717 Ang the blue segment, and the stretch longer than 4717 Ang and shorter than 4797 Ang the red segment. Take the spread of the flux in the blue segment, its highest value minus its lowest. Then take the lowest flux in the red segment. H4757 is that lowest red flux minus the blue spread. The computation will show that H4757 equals 3.3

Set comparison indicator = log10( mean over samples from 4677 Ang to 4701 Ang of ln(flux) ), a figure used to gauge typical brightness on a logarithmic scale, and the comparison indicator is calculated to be 0.203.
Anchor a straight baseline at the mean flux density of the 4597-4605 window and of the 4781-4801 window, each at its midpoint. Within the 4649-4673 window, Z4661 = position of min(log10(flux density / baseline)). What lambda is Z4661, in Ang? 4671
